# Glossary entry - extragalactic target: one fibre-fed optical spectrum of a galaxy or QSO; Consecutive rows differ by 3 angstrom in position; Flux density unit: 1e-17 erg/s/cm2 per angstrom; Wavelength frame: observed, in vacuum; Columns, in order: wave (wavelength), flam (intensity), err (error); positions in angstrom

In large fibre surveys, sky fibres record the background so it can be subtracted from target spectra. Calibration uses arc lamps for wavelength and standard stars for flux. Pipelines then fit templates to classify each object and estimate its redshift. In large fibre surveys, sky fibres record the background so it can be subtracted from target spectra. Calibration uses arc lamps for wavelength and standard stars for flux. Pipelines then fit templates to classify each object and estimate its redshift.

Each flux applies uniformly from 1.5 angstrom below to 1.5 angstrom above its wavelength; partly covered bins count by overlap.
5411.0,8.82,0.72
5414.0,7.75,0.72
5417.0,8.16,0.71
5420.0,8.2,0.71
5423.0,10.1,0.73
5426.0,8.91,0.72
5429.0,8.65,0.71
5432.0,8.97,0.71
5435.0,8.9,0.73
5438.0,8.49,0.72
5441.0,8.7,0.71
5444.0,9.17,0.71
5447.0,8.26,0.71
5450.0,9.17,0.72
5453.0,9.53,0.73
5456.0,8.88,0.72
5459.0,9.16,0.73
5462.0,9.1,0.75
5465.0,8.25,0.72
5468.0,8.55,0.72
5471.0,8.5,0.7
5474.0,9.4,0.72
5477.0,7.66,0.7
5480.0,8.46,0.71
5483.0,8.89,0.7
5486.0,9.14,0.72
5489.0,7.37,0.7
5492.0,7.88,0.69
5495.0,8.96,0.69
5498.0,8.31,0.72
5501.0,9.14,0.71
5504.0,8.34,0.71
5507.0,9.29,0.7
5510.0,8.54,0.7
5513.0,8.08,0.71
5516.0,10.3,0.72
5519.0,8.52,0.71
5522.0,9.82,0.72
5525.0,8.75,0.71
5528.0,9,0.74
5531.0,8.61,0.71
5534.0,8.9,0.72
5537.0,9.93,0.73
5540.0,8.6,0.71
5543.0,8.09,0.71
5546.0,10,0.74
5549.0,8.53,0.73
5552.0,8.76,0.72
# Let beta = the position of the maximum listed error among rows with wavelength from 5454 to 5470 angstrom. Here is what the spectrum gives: 5462.0 angstrom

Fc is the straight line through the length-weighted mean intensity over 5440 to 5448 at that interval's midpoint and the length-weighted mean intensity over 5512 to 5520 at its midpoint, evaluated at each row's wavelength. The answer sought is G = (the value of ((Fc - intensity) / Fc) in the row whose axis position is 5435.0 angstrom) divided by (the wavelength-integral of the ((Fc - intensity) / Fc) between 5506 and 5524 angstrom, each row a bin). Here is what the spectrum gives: 0.38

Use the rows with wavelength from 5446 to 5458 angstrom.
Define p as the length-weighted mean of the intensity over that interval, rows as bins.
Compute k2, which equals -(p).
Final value -9.00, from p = 9.00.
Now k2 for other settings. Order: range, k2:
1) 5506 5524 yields -9.08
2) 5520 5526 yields -9.27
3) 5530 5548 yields -9.02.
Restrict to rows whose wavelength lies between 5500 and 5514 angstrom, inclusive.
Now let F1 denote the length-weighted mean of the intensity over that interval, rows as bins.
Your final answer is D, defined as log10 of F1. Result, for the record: 0.939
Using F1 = 8.68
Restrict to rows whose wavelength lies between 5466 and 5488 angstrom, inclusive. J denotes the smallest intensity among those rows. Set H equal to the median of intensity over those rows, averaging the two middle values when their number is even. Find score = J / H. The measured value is 0.90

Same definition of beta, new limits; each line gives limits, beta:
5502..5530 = 5528.0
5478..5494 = 5486.0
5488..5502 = 5498.0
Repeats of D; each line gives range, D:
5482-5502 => 0.930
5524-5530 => 0.948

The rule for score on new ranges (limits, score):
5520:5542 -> 0.97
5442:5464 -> 0.90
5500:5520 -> 0.95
